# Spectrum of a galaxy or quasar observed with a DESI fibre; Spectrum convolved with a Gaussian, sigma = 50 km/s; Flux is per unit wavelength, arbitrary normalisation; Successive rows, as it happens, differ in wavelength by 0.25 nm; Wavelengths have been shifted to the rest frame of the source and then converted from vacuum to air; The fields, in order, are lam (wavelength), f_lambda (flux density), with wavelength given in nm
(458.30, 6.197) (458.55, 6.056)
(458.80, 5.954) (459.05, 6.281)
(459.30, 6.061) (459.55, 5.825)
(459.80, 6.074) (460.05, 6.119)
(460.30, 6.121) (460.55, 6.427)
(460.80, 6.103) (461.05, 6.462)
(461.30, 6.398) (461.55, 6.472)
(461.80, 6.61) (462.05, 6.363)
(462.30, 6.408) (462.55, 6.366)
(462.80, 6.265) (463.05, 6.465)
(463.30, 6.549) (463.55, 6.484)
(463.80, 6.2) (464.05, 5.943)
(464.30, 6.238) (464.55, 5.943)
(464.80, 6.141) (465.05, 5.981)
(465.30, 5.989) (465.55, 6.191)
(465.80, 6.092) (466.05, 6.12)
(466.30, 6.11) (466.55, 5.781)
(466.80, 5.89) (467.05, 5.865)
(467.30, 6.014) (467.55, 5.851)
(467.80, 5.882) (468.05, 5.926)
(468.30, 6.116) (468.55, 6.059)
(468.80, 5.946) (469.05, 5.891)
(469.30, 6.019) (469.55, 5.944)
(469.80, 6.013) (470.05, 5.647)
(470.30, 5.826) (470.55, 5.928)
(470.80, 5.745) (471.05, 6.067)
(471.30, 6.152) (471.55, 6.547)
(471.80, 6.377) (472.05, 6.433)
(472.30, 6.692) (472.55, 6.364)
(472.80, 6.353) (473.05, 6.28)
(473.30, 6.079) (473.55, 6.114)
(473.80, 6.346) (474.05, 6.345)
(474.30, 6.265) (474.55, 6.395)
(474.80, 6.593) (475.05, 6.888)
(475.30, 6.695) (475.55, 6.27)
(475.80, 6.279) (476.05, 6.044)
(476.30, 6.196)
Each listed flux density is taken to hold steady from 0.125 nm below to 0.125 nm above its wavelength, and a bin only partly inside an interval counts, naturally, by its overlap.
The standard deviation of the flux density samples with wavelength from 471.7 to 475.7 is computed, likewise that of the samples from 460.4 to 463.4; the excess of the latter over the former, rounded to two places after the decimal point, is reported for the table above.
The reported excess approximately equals -0.08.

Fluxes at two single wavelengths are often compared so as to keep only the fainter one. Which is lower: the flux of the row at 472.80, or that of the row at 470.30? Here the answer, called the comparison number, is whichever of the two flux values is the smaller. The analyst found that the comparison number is 5.8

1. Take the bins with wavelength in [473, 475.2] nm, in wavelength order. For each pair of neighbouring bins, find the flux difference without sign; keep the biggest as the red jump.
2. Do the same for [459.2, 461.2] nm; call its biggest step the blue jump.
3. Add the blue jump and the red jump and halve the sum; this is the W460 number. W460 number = 0.33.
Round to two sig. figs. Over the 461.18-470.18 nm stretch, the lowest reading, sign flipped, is -5.6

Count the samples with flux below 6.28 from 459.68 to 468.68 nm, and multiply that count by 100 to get 2500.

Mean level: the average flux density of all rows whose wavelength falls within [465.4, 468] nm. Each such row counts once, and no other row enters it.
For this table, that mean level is 5.98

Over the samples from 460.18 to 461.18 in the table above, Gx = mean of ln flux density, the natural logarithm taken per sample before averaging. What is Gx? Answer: 1.84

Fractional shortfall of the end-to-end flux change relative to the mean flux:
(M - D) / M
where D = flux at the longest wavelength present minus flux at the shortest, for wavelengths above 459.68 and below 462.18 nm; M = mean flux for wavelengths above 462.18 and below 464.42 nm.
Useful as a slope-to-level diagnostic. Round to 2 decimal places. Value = 0.95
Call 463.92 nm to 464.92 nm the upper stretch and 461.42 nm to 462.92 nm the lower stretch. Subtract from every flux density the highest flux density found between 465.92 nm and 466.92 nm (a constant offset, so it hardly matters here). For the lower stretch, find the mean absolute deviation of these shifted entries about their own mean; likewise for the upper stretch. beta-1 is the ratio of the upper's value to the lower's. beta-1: 1.5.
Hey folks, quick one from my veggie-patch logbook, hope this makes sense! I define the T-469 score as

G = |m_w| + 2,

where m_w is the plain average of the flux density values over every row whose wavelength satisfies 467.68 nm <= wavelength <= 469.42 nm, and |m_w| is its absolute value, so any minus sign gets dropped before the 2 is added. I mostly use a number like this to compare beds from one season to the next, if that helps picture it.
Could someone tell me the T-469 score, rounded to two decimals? 7.98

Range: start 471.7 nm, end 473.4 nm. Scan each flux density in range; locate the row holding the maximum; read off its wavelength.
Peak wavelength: 472.30 nm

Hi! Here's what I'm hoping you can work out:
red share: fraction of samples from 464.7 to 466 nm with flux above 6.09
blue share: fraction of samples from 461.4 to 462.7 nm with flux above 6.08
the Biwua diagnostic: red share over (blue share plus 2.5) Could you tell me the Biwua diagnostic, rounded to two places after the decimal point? 0.17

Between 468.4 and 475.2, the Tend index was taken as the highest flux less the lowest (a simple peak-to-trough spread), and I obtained 1.24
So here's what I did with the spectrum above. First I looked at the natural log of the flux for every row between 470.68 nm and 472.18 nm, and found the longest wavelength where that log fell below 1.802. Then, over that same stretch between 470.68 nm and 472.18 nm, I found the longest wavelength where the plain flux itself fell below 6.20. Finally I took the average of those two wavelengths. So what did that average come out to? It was 471.05 nm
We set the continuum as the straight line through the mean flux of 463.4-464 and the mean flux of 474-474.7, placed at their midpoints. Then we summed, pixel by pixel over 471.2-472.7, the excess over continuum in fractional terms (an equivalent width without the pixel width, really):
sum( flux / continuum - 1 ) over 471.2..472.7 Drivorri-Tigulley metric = 0.09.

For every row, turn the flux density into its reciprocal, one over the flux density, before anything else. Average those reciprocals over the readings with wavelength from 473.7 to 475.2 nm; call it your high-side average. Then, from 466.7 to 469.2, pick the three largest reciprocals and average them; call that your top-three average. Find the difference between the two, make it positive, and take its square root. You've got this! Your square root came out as 0.126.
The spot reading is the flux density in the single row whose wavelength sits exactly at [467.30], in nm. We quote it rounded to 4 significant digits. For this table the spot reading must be 6.014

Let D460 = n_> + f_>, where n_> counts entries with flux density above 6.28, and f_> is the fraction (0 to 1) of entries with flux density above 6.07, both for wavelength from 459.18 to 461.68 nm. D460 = 4.8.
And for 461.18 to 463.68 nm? 10.0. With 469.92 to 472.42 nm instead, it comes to 4.5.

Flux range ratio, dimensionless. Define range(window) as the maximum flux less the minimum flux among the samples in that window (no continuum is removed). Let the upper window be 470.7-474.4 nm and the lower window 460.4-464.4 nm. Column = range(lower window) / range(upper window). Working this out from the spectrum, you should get 0.70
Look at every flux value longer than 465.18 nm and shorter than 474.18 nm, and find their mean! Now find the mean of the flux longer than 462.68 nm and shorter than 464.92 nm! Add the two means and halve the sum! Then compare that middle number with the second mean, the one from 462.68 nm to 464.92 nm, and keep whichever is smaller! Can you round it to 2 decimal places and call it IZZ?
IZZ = 6.17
